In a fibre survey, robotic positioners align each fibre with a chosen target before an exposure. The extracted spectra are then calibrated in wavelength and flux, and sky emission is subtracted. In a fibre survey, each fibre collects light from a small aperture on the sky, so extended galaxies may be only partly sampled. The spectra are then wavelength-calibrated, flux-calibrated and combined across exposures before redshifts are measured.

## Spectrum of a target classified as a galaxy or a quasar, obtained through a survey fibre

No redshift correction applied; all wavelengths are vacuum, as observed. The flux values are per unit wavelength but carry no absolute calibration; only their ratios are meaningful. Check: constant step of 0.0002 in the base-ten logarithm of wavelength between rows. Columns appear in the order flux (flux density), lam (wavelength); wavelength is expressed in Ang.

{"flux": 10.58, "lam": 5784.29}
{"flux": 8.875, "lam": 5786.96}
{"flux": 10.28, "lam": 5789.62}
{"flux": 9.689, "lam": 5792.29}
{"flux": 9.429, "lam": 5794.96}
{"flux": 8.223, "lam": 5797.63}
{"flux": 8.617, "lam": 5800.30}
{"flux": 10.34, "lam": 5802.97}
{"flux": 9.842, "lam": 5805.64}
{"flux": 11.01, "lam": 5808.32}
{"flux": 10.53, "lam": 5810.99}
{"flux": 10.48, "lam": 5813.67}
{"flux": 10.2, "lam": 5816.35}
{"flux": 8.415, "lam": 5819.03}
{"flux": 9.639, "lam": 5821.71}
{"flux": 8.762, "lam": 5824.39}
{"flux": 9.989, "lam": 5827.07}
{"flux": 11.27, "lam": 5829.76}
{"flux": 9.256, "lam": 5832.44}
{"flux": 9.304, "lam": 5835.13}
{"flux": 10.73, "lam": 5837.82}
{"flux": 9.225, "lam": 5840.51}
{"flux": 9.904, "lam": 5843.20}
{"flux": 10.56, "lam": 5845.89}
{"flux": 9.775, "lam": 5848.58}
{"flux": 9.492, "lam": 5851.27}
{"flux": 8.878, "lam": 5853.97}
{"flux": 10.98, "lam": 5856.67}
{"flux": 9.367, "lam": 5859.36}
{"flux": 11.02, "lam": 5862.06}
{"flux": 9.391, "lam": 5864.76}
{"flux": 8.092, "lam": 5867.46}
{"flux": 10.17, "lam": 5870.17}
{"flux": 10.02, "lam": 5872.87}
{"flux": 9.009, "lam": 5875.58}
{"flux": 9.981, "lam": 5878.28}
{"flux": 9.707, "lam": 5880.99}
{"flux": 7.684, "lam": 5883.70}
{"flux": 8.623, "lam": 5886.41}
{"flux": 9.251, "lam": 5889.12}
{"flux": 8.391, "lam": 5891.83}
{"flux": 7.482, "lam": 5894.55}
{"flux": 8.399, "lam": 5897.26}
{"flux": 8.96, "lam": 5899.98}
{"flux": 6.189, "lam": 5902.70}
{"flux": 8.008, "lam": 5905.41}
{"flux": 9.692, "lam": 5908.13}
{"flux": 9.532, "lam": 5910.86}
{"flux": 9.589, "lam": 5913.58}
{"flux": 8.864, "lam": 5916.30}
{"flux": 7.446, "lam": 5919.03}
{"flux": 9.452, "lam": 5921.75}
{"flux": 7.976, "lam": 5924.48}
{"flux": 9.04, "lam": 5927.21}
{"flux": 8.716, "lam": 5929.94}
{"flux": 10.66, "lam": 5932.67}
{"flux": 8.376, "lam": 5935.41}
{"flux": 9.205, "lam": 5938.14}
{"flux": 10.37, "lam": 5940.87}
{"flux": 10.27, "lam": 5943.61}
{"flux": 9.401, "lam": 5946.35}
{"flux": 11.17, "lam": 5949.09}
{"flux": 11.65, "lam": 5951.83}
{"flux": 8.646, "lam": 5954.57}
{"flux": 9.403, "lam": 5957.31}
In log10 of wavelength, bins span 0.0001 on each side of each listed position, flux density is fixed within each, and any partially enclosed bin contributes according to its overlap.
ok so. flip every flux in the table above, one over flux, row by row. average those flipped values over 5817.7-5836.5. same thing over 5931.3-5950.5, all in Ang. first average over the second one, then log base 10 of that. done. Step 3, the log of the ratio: 0.018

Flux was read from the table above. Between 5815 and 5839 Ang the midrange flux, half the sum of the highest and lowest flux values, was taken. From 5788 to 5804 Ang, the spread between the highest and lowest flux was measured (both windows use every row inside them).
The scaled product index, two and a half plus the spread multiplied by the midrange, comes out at 23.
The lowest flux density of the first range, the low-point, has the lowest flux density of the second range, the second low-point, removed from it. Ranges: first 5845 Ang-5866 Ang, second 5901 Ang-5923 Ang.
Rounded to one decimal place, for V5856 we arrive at 2.7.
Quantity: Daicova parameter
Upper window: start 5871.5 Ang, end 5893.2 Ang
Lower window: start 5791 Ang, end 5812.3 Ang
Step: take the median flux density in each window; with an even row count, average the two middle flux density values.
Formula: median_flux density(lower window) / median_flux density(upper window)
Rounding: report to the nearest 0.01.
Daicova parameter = 1.07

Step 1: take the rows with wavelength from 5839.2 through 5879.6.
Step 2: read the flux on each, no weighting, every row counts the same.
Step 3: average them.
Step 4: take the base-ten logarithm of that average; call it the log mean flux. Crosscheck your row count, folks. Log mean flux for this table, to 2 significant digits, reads 0.99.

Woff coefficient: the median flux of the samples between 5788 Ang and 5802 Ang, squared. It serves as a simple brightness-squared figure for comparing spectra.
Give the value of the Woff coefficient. 89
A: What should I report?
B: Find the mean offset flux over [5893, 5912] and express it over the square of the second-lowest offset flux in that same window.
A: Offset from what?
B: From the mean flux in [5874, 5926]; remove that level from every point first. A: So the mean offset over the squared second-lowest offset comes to -0.2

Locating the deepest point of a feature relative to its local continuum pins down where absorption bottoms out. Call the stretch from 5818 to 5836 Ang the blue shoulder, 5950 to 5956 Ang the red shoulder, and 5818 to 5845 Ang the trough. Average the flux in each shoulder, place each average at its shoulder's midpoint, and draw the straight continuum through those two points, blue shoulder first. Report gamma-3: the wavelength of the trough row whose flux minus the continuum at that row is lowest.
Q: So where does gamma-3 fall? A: 5819.03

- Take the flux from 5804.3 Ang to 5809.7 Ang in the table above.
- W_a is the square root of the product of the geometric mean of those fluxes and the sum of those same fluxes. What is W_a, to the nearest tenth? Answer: 14.7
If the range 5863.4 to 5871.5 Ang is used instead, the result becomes 15.9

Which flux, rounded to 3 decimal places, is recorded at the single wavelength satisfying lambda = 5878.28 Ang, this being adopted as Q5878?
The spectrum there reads 9.981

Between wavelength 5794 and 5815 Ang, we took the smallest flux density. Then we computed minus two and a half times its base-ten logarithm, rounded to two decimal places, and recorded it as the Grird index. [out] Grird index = -2.29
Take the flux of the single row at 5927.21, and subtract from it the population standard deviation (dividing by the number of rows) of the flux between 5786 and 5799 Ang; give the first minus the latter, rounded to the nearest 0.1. 8.3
